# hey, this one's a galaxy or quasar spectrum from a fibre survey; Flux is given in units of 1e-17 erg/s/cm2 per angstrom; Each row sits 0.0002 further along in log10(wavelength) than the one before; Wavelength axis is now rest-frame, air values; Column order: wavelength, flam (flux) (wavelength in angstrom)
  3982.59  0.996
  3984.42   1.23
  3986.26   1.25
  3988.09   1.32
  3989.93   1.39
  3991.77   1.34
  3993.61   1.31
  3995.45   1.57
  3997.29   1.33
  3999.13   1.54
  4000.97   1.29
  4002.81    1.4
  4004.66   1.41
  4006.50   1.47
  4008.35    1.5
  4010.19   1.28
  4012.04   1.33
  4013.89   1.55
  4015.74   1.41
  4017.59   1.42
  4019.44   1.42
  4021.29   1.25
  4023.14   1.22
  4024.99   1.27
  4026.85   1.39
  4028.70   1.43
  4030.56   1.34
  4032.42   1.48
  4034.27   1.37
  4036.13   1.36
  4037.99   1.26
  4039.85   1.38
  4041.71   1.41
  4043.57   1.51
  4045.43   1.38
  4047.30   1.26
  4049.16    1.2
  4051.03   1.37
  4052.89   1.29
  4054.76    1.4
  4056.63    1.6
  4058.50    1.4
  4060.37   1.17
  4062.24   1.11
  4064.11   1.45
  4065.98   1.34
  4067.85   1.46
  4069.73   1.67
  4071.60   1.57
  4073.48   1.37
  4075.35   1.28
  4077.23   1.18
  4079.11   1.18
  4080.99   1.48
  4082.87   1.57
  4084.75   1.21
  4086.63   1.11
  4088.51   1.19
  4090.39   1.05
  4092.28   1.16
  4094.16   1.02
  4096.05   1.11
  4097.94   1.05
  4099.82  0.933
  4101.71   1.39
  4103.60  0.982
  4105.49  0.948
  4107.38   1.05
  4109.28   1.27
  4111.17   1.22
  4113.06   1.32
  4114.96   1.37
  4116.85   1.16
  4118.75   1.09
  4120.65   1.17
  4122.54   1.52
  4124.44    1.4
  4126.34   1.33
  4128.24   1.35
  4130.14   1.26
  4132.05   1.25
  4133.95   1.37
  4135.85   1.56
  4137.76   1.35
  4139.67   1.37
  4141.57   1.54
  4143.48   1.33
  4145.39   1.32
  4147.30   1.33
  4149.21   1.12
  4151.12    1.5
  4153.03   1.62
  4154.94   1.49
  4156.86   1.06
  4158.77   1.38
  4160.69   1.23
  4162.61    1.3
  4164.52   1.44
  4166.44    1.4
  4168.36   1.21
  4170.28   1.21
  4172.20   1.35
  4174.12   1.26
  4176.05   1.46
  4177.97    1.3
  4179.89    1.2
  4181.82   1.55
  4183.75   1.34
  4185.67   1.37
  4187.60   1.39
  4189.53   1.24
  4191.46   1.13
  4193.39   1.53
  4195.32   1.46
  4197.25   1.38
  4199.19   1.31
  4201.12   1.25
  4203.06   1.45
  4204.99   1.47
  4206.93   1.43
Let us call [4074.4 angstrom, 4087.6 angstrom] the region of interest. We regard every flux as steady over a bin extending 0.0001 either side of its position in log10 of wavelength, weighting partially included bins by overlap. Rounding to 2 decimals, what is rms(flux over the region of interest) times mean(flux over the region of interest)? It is 1.67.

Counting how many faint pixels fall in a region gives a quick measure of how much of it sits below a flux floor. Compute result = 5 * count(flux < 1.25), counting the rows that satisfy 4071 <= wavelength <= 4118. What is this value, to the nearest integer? 80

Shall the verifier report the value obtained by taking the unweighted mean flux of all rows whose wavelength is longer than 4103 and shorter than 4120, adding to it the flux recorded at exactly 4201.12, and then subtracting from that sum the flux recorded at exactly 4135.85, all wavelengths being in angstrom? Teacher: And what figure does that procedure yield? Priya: 0.85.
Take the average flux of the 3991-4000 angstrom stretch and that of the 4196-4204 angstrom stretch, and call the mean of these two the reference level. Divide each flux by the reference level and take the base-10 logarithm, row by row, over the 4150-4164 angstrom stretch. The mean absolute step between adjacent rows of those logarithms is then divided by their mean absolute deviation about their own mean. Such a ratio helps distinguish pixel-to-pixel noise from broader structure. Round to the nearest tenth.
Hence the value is 1.4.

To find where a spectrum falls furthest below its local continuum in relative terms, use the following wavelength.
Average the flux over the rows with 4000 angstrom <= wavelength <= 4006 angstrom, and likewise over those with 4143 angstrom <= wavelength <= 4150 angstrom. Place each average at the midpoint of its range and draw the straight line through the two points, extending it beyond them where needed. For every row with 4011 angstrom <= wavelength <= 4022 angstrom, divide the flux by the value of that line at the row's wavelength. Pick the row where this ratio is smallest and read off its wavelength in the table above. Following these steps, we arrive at 4021.29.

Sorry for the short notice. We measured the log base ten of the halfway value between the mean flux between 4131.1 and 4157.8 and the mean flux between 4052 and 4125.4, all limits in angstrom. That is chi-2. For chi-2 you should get 0.120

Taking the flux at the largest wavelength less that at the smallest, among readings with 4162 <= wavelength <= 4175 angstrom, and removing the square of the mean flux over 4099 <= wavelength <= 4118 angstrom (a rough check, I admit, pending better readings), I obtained -1.40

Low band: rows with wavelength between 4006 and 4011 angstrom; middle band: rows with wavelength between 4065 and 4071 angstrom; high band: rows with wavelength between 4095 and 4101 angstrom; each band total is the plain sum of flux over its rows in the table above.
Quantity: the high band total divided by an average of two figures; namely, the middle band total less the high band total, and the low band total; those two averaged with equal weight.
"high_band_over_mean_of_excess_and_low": 1.10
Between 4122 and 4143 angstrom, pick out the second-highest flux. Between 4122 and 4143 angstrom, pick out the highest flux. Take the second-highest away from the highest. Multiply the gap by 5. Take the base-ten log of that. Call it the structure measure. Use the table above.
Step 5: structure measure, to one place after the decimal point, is -1.0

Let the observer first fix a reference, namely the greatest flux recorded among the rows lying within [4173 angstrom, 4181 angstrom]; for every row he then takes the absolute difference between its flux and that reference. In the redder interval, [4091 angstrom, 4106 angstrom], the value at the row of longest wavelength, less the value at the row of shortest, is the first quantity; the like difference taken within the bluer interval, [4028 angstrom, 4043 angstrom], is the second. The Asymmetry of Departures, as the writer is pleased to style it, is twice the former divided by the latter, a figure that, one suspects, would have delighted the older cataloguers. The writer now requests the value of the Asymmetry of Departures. 21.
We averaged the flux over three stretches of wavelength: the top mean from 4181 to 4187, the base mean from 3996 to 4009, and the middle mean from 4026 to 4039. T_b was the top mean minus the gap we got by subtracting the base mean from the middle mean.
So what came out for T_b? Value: 1.46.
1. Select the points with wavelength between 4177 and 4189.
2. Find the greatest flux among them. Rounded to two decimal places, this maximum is 1.55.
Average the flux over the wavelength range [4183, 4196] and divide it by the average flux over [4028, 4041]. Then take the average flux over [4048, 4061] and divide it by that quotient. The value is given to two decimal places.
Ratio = 1.37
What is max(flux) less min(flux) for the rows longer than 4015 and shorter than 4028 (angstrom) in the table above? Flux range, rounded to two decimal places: 0.20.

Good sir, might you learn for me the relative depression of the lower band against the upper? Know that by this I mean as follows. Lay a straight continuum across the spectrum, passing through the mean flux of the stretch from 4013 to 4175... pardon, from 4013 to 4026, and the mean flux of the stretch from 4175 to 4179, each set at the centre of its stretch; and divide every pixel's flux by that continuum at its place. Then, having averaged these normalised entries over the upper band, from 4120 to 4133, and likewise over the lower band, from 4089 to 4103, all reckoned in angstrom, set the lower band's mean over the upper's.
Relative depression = 0.83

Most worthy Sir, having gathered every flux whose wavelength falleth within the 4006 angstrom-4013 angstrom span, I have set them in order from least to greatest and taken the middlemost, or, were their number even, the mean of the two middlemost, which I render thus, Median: 1.400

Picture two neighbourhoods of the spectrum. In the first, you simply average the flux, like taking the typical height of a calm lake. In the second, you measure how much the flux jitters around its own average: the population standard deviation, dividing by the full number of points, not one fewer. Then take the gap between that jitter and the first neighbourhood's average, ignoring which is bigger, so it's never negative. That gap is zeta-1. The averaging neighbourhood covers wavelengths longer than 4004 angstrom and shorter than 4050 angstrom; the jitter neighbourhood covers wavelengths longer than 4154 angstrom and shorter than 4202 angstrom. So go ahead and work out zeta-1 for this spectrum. 1.25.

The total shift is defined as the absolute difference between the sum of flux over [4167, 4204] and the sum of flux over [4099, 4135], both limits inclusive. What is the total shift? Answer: 2.0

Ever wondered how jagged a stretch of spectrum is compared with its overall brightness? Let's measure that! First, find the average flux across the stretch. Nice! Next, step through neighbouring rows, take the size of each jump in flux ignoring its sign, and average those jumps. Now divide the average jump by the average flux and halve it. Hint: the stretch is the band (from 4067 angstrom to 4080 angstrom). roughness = 0.042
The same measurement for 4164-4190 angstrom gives 0.048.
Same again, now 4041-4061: 0.051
